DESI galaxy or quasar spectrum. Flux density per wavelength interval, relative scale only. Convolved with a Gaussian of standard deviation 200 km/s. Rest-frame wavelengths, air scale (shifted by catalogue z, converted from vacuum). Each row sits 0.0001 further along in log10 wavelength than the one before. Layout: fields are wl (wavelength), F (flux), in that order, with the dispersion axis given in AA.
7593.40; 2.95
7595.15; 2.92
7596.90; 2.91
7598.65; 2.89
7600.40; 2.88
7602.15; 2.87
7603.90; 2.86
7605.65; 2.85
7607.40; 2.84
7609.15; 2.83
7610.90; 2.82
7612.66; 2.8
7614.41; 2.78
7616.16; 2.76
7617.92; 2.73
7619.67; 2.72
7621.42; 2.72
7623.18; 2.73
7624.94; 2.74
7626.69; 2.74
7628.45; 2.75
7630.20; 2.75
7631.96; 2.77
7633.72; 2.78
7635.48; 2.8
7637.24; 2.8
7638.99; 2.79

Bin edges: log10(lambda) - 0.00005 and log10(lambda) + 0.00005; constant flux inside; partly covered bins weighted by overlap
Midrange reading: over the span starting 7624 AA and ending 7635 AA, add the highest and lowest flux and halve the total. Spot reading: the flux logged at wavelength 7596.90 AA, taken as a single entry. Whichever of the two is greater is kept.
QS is 2.91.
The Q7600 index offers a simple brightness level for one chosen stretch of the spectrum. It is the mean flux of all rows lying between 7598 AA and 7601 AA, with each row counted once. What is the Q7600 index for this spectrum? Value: 2.88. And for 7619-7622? 2.72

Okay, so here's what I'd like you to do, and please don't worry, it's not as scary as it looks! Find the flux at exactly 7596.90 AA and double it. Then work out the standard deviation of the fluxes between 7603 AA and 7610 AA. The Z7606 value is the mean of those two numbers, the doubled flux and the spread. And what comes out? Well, 2.92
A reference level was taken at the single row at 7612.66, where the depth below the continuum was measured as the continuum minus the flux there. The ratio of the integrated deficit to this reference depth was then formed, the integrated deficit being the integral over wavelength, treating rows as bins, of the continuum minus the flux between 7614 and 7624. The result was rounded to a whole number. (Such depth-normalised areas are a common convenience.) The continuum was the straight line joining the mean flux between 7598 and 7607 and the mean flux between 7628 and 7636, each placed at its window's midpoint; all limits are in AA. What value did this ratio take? 22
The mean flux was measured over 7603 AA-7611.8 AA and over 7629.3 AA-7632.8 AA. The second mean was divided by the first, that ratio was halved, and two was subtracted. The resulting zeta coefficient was -1.51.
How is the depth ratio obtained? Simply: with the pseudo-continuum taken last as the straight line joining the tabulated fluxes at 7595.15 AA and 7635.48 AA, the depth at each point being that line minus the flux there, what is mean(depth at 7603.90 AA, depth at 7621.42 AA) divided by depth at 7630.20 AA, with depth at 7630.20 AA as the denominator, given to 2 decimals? 1.19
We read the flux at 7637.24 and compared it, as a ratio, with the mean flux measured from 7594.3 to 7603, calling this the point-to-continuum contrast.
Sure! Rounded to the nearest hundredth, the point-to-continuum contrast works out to 0.97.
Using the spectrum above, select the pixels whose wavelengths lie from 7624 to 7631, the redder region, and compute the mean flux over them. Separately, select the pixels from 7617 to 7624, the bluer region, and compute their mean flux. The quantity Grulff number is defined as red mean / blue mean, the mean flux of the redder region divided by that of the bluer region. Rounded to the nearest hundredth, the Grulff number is 1.01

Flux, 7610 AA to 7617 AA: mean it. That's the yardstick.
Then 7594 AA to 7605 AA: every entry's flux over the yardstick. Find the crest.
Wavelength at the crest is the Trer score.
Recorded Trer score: 7595.15 AA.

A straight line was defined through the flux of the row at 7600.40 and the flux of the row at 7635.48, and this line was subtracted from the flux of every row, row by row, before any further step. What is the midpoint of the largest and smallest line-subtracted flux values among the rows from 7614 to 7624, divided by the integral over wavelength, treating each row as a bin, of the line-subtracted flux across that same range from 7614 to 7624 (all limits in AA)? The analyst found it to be 0.09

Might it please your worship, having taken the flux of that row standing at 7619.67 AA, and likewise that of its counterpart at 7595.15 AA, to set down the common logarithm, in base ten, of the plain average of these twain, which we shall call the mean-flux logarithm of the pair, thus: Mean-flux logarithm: 0.450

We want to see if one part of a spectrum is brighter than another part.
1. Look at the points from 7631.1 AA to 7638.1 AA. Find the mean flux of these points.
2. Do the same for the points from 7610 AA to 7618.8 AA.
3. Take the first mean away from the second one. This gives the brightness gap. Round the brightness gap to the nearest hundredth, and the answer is -0.01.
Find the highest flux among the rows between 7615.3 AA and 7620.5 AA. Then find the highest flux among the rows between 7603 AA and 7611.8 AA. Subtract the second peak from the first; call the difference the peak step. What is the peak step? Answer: -0.10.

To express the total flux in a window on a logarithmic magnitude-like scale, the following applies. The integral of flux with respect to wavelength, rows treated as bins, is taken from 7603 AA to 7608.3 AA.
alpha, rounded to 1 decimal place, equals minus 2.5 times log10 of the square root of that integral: -1.5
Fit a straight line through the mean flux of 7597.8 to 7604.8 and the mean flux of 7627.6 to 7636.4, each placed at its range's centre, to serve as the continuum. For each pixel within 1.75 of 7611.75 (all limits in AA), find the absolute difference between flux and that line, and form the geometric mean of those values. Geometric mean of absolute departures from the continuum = 0.03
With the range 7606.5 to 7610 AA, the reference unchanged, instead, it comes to 0.02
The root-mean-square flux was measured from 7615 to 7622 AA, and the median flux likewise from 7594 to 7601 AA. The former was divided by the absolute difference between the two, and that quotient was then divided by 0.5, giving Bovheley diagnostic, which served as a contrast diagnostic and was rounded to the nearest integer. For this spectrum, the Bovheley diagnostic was 33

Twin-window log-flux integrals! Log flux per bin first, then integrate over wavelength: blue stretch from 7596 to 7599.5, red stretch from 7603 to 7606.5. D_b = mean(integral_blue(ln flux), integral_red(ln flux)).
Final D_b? 3.70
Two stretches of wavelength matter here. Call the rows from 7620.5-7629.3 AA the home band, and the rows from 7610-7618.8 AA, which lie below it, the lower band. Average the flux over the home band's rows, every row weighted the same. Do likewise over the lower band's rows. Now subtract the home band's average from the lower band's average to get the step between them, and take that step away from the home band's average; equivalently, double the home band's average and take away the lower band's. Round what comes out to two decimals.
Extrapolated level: 2.69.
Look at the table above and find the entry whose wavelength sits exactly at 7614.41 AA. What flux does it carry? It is 2.78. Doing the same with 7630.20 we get 2.75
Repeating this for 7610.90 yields 2.82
